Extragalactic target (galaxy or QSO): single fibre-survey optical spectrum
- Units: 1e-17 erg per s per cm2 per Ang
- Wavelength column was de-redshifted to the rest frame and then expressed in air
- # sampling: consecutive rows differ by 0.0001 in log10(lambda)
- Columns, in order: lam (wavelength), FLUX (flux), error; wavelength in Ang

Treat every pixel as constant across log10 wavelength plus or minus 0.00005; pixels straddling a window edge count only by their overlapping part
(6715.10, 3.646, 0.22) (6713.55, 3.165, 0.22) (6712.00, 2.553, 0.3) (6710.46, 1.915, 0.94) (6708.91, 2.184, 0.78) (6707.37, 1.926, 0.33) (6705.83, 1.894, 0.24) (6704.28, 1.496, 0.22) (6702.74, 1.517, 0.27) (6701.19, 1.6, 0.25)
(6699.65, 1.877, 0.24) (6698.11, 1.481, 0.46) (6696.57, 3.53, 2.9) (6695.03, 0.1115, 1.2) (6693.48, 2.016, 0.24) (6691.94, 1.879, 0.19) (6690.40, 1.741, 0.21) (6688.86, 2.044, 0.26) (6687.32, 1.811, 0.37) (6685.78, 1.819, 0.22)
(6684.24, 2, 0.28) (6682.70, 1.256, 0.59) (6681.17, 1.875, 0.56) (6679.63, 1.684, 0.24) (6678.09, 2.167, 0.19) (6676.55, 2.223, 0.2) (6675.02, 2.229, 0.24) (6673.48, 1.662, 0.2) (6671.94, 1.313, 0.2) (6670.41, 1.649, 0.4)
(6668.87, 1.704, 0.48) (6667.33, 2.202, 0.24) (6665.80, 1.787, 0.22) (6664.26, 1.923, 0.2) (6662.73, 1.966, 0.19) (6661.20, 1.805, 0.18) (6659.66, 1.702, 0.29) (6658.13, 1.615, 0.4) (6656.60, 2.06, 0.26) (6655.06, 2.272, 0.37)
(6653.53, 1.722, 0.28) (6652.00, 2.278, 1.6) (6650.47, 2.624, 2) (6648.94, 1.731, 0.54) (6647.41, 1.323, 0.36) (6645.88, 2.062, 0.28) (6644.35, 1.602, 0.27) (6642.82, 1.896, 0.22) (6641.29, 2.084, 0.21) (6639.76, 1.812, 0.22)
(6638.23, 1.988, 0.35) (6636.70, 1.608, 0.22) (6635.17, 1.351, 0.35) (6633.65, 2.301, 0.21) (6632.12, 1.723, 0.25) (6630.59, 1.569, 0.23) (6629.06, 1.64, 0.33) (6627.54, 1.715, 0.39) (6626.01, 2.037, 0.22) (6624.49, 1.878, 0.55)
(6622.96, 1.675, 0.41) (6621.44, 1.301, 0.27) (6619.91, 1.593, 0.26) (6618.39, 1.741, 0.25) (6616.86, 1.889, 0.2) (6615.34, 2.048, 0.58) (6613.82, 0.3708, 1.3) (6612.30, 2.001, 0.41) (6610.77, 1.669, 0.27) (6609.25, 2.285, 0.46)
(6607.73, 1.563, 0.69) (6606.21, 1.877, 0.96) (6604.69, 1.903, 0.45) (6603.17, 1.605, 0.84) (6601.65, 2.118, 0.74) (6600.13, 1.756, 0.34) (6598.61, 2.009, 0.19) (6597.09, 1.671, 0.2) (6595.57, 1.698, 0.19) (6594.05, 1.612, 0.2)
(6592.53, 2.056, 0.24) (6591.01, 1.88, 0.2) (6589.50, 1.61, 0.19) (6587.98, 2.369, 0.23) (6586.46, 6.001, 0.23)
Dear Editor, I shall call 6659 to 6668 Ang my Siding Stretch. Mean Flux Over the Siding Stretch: 1.90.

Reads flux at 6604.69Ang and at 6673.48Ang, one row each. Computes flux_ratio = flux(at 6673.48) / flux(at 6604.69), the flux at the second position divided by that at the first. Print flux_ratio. 0.87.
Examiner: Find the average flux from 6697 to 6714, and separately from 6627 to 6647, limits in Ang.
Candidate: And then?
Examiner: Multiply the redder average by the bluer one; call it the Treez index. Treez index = 3.53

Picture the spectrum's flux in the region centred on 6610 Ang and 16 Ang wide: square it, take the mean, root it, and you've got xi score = 1.79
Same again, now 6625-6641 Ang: 1.79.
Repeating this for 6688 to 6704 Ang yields 1.95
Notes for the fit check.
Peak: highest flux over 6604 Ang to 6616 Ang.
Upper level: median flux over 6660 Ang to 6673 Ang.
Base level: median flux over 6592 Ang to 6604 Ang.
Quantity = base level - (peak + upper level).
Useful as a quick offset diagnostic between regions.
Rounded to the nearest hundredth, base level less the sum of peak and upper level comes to -2.35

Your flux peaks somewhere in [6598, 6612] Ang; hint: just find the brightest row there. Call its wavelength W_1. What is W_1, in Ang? 6609.25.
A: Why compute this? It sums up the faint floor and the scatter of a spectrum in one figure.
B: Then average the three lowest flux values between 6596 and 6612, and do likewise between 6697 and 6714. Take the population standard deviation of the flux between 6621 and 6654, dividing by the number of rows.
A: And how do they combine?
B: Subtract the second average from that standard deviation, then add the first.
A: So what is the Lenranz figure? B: 0.4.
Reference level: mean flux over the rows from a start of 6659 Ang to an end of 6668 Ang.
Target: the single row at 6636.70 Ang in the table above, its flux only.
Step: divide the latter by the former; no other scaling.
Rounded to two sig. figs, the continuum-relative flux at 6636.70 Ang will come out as 0.85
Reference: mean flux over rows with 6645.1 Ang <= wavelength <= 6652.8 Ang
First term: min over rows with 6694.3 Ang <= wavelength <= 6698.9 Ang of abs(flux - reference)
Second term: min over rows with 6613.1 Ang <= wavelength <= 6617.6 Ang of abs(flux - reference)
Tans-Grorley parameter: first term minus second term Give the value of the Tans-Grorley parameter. 0.48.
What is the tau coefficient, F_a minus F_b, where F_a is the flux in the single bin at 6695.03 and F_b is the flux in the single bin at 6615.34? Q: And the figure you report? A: -1.9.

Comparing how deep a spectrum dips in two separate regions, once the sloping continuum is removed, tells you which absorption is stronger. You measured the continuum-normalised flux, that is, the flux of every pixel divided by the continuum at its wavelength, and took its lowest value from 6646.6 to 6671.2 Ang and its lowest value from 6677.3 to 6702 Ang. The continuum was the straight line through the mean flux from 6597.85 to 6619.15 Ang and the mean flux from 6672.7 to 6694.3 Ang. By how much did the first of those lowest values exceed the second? 0.7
